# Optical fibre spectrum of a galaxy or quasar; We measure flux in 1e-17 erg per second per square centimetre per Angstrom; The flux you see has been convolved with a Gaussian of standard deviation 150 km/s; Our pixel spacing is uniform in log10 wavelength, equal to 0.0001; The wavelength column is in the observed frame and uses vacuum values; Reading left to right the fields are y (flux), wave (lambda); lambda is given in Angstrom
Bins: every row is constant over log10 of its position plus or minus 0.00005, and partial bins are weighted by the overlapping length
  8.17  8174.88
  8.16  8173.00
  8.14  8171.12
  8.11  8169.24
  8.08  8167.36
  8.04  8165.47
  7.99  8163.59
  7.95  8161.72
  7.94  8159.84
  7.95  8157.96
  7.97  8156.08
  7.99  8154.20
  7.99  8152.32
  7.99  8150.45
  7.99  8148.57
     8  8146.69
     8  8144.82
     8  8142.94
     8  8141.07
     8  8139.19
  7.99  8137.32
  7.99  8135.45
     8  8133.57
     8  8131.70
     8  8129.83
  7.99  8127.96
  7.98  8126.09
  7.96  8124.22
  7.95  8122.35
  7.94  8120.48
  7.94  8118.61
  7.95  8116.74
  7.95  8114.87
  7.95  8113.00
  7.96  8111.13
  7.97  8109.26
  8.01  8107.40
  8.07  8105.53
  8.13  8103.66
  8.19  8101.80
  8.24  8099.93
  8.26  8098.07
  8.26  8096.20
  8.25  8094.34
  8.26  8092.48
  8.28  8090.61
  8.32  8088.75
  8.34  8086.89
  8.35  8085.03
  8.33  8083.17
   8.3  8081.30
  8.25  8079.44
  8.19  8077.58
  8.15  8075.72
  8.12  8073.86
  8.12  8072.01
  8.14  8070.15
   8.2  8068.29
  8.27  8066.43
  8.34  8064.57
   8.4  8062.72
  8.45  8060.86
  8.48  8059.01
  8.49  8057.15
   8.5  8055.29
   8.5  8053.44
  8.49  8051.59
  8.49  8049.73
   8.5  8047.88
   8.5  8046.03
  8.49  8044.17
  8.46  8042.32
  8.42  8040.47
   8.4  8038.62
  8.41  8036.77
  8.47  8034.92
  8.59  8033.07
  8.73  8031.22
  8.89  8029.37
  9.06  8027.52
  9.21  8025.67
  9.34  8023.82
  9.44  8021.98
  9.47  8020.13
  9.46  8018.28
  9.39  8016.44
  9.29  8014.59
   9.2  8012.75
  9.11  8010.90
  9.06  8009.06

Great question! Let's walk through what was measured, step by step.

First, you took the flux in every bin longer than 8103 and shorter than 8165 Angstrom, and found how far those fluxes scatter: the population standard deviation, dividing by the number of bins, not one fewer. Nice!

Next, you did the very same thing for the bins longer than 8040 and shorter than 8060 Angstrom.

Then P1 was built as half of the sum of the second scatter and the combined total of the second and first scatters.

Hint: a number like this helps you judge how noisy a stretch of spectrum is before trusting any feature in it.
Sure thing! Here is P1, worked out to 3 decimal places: 0.042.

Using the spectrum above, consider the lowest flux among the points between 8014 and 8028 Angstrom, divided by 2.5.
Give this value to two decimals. 3.62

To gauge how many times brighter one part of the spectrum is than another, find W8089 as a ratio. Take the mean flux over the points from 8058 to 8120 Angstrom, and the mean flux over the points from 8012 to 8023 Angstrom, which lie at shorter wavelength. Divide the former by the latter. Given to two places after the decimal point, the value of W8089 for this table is 0.87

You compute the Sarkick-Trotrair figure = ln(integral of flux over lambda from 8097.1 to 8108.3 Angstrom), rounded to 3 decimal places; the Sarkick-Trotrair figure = 4.513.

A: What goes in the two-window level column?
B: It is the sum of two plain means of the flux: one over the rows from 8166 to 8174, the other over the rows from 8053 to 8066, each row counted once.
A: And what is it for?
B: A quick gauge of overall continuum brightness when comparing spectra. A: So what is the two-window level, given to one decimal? 16.6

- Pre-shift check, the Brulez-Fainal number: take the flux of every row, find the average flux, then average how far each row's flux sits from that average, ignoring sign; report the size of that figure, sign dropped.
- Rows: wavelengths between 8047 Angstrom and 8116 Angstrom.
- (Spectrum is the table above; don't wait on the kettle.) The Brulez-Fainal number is 0.13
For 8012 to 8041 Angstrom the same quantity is 0.37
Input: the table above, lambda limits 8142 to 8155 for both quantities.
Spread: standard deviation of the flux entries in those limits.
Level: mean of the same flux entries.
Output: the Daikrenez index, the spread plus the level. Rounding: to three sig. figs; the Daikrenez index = 8.00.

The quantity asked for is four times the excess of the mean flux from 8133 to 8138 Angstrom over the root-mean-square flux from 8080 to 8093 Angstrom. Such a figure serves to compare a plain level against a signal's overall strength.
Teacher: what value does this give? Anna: -1.3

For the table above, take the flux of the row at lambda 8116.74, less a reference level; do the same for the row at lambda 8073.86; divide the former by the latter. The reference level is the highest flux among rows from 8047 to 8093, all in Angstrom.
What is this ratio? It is 1.4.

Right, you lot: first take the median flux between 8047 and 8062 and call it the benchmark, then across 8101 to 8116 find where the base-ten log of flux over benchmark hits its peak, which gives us 8101.80 Angstrom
